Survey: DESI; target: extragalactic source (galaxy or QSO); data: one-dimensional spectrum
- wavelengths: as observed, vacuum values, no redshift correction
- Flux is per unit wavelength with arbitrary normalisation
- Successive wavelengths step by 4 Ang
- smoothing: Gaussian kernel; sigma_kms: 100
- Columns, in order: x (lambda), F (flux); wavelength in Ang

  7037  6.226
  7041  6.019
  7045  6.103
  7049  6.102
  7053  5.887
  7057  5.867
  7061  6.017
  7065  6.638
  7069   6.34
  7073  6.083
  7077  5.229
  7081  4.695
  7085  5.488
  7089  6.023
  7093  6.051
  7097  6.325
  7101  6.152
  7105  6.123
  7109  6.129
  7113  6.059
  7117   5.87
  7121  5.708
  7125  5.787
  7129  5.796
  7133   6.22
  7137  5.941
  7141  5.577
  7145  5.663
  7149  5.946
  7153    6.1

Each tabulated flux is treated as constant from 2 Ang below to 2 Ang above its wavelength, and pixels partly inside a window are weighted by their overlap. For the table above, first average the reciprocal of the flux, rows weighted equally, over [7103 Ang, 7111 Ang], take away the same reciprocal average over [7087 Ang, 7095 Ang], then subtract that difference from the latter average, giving 0.168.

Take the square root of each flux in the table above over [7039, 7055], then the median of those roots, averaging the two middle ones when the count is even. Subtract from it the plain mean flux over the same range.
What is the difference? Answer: -3.57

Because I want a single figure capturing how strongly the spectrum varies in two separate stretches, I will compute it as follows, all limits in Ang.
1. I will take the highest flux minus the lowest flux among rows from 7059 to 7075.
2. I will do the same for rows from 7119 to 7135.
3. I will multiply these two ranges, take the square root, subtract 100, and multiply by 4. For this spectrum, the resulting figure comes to -398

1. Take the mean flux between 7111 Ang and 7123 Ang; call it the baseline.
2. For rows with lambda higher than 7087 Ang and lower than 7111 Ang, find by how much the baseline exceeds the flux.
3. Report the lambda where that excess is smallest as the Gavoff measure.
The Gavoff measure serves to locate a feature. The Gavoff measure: 7097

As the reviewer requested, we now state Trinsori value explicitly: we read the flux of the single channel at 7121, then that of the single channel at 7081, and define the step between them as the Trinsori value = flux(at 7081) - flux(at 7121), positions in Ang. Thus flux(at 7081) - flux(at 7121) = -1.0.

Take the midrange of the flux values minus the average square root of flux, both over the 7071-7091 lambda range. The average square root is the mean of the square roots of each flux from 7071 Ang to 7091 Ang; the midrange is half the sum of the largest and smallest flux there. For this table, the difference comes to 3.05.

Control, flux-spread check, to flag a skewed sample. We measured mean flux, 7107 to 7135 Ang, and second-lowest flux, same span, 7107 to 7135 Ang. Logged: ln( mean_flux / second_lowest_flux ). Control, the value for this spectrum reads 0.026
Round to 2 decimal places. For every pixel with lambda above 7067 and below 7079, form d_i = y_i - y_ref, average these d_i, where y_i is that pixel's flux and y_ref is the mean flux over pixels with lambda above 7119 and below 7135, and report 0.01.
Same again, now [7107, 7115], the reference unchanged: 0.22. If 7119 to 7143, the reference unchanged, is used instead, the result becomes -0.04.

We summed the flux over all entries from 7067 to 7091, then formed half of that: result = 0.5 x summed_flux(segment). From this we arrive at 16.9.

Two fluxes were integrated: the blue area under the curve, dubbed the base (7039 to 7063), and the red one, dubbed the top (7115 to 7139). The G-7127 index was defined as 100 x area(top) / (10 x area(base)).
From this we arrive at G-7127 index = 9.8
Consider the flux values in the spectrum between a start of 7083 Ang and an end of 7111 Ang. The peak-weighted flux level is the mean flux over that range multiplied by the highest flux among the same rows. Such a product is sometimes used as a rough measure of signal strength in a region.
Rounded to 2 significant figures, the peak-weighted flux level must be 38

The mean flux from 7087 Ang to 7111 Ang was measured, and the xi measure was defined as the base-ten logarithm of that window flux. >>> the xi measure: 0.788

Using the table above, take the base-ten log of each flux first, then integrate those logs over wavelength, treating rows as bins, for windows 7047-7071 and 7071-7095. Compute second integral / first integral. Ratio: 0.95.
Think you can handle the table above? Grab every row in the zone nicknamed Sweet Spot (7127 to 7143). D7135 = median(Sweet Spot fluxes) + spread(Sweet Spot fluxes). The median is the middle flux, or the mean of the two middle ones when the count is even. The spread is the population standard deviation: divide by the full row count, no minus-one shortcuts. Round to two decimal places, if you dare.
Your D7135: 6.10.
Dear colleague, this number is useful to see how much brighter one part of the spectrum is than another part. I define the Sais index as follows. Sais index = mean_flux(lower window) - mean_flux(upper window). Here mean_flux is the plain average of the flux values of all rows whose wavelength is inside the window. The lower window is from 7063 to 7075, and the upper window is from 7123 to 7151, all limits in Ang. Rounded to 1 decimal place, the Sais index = 0.5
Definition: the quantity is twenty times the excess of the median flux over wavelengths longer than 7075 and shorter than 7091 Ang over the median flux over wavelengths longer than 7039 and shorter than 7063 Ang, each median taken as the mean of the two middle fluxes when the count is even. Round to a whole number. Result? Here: -13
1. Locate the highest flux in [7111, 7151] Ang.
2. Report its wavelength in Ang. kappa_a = 7133 Ang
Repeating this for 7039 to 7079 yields 7065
